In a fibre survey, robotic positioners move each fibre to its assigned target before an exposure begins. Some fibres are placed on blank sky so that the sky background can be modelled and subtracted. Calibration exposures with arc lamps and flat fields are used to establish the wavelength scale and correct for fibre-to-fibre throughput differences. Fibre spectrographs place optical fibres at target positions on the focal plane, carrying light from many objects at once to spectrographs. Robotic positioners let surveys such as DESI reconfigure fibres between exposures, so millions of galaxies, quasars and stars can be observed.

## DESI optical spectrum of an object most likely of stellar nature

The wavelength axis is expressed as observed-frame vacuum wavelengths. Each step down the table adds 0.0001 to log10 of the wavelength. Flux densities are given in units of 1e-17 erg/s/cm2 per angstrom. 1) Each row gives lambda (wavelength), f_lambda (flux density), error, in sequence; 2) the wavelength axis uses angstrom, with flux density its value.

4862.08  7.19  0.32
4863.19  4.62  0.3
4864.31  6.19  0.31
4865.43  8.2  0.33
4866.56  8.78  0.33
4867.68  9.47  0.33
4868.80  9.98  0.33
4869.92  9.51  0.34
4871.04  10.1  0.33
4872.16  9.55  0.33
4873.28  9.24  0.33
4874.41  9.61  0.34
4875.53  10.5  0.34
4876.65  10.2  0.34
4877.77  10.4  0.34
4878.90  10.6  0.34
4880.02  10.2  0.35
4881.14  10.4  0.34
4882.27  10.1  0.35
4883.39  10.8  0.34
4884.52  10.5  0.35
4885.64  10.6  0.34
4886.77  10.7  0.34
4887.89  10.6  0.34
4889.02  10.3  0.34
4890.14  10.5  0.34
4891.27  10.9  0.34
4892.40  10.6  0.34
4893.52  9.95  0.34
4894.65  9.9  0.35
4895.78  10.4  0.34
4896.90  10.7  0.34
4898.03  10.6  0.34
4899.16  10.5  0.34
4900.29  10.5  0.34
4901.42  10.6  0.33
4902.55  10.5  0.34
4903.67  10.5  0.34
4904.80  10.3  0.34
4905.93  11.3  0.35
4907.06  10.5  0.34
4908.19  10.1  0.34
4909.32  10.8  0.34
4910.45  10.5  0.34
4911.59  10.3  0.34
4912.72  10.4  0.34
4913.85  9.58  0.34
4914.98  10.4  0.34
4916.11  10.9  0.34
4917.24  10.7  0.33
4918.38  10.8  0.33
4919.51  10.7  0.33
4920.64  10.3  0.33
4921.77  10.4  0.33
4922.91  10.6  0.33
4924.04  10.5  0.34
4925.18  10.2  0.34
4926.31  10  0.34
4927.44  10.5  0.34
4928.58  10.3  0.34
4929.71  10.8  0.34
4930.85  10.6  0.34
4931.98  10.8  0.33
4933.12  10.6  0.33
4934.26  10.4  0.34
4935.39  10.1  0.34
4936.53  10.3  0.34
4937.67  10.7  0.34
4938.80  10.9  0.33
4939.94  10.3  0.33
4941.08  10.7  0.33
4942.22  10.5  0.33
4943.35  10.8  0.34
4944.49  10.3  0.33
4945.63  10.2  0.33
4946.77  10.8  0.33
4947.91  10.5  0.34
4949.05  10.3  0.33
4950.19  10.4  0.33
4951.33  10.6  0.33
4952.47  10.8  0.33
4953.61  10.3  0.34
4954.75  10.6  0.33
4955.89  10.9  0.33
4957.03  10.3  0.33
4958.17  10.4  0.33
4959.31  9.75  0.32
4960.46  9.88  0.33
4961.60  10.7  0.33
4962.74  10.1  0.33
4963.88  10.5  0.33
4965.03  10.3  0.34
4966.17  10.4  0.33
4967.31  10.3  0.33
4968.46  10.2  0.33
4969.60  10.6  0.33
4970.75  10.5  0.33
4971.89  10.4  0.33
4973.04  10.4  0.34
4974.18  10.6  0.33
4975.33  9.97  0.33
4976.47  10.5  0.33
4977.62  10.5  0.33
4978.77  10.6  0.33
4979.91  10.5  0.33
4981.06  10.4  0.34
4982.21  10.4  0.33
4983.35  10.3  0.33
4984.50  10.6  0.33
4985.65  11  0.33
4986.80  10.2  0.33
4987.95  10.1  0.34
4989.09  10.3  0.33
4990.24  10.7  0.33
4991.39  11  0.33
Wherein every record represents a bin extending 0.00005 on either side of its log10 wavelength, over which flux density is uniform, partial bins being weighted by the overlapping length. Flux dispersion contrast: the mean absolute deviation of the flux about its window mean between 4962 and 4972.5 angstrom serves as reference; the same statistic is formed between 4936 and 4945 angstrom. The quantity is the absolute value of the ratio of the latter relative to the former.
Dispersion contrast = 1.7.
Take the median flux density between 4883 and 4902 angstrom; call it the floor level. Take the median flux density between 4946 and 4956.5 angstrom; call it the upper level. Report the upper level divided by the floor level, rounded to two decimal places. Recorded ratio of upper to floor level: 1.00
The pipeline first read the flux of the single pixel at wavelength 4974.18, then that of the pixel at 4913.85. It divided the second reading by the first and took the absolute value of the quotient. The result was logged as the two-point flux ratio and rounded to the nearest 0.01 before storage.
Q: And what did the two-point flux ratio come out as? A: 0.90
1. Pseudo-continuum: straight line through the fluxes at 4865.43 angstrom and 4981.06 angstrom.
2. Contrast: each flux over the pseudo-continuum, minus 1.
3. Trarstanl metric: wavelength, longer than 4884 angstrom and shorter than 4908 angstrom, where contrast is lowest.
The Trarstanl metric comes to 4894.65 angstrom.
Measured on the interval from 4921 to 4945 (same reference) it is 4935.39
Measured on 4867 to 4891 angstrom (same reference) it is 4873.28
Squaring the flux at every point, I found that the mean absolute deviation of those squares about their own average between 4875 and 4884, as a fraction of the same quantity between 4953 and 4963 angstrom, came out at 0.61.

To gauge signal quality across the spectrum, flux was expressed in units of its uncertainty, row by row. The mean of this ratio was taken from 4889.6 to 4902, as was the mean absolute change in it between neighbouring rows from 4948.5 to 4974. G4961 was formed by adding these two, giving 31.8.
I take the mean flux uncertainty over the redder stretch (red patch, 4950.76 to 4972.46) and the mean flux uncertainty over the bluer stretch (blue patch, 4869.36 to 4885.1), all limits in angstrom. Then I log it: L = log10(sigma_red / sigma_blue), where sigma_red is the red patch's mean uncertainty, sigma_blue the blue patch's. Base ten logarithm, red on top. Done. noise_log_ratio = -0.0123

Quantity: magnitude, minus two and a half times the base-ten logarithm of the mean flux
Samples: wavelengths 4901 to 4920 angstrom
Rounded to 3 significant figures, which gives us -2.56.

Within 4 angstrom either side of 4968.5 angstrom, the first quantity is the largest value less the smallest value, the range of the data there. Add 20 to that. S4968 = 20.4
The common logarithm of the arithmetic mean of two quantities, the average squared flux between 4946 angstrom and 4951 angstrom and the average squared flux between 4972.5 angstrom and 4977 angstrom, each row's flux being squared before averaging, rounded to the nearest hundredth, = 2.04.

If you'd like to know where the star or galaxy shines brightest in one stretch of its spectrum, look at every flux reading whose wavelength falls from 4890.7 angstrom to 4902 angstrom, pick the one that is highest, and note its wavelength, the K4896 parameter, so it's 4891.27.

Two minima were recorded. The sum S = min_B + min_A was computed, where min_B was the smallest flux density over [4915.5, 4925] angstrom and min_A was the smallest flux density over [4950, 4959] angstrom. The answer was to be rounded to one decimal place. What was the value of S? 20.6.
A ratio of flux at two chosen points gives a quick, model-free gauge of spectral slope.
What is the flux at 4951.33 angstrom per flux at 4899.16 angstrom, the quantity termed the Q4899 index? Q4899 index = 1.01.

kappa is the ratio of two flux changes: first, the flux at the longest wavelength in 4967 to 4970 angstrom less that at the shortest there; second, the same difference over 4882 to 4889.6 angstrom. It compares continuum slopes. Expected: 1.5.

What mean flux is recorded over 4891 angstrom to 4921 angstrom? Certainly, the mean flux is 10.49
